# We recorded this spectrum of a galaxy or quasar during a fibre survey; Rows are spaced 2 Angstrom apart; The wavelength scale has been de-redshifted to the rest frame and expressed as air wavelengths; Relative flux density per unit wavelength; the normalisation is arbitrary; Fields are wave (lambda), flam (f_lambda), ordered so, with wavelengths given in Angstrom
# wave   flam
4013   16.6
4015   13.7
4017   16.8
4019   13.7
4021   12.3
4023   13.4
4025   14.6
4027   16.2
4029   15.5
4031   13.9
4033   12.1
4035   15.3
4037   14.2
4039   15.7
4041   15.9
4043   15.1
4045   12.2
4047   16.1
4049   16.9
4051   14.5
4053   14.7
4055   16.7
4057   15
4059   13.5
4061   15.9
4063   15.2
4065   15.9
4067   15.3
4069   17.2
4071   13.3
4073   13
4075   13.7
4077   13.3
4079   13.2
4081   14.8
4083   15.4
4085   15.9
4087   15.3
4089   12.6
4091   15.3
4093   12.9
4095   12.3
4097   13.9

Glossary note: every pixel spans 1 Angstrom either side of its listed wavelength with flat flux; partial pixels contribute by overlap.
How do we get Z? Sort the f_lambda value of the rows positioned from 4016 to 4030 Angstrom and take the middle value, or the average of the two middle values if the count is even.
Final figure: 14.6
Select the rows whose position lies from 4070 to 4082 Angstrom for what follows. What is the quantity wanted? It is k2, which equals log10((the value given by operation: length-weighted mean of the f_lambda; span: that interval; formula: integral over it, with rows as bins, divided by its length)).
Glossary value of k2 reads 1.13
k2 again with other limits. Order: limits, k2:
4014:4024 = 1.15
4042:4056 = 1.18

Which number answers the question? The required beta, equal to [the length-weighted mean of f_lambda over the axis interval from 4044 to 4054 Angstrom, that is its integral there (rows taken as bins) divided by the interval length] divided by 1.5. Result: 9.9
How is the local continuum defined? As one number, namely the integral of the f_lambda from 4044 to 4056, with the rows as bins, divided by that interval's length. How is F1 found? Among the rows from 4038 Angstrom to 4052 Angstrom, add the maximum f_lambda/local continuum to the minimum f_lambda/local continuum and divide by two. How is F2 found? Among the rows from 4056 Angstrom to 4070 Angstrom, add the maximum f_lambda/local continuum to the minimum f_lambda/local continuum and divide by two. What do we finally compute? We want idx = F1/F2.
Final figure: 0.95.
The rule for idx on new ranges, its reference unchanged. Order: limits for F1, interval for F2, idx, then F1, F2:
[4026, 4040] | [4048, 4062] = 0.93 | 0.93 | 1.00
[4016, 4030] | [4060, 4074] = 0.96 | 0.96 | 0.99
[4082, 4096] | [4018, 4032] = 0.99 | 0.93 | 0.94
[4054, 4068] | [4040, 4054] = 1.04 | 0.99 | 0.96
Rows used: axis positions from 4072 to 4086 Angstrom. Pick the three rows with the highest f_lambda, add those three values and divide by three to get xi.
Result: 15.4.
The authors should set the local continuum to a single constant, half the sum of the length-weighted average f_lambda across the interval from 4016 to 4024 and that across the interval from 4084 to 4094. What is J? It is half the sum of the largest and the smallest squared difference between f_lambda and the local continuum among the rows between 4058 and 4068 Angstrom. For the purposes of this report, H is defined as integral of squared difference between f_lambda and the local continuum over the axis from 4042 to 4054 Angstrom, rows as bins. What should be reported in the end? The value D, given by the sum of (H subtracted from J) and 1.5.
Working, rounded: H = 32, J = 1.7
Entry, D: -29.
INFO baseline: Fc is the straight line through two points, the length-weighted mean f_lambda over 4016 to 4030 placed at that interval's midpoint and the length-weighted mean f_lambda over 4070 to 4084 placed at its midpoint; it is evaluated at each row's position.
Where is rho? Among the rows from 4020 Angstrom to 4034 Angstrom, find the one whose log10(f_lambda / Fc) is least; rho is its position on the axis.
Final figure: 4033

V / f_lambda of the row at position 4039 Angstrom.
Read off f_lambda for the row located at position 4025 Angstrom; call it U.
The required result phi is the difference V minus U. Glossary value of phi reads 1.1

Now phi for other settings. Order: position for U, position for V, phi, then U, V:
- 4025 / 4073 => -1.6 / 14.6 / 13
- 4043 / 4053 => -0.4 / 15.1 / 14.7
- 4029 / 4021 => -3.2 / 15.5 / 12.3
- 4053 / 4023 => -1.3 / 14.7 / 13.4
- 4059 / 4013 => 3.1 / 13.5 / 16.6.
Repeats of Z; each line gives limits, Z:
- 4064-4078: 13.7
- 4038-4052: 15.7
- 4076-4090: 14.8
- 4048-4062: 15.0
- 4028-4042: 15.3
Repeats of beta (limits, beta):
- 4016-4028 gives 9.7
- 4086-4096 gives 9.1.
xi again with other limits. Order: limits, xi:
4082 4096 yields 15.5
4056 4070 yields 16.3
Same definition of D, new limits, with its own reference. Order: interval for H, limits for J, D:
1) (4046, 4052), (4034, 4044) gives -19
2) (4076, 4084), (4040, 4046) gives -3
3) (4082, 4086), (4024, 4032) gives -5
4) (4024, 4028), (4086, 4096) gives -4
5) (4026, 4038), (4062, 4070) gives -16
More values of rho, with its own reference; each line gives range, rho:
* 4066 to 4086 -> 4073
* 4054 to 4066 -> 4059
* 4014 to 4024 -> 4021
